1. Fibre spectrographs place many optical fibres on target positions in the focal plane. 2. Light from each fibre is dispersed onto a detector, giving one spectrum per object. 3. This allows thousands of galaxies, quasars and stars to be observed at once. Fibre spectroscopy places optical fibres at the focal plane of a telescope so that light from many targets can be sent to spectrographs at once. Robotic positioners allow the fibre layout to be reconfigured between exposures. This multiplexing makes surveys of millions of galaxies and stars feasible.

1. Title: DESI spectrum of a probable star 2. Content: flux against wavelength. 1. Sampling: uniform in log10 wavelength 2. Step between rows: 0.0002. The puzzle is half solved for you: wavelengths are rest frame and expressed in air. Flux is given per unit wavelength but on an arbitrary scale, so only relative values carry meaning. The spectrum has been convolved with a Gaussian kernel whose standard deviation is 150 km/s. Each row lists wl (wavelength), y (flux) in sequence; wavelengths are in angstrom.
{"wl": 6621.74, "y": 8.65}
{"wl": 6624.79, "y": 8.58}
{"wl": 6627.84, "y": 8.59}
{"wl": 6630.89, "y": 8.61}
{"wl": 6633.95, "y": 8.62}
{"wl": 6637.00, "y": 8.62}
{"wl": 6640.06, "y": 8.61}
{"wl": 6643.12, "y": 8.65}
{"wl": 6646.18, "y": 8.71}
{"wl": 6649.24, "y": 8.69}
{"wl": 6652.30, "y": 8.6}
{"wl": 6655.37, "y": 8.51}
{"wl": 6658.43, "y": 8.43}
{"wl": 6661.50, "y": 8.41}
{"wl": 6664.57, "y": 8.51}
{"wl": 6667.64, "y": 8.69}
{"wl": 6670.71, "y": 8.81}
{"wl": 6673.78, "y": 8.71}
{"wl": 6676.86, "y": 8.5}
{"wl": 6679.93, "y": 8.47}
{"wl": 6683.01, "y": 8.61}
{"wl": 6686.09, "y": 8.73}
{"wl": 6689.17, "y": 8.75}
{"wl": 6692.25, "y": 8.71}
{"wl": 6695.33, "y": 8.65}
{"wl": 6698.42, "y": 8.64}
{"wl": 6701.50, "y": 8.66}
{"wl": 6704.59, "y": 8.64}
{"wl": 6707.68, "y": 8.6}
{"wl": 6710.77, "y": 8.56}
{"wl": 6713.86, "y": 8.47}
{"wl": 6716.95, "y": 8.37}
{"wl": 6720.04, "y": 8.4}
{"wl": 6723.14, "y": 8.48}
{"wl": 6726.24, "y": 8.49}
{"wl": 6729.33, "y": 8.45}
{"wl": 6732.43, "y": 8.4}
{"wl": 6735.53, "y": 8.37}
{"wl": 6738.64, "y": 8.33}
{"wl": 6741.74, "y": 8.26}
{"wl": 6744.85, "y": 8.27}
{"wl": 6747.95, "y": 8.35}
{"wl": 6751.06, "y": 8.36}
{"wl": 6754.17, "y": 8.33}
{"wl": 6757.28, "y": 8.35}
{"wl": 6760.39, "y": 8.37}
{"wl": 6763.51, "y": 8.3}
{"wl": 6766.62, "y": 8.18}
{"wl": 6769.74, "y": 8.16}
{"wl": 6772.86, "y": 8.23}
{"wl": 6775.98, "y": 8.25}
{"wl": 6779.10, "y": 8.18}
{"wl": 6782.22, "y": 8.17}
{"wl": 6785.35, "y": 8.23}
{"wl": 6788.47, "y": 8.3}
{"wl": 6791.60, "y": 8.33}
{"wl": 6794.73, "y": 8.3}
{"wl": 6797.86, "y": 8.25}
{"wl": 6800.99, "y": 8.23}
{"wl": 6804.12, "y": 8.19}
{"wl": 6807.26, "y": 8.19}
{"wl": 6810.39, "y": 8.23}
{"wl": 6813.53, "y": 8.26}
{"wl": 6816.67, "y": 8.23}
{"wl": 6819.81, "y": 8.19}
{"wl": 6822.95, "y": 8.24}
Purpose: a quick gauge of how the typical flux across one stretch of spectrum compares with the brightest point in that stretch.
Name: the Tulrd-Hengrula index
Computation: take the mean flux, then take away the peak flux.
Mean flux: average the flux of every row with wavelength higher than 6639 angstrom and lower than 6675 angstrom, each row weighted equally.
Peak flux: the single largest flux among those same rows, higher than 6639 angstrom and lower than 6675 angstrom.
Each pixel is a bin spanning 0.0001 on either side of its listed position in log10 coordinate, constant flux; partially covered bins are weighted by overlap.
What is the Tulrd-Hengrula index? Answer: -0.20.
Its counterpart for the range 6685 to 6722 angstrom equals -0.15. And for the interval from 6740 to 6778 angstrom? -0.09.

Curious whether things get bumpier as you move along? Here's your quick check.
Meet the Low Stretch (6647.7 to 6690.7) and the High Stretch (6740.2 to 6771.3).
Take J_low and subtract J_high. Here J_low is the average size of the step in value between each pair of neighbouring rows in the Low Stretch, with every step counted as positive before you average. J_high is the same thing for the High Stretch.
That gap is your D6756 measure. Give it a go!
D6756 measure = 0.058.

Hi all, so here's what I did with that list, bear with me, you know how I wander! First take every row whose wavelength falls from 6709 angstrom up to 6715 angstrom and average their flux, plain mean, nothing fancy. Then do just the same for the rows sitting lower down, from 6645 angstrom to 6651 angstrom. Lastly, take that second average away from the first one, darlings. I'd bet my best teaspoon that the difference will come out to -0.18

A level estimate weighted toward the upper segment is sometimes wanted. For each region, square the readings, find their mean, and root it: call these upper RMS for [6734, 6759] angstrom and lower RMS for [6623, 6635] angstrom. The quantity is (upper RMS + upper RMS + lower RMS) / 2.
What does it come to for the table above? 12.63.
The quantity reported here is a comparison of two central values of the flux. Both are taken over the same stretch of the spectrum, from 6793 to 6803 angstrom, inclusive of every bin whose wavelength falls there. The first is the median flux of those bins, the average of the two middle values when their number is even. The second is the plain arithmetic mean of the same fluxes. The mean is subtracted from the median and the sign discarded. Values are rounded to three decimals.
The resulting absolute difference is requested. 0.010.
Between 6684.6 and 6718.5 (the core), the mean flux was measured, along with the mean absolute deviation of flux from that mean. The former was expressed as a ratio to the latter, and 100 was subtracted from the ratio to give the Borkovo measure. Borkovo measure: 2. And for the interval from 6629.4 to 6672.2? 7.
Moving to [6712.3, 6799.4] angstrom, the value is 9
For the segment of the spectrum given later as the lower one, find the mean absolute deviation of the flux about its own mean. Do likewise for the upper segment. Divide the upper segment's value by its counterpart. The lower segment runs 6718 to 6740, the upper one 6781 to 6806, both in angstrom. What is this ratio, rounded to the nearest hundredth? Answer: 0.93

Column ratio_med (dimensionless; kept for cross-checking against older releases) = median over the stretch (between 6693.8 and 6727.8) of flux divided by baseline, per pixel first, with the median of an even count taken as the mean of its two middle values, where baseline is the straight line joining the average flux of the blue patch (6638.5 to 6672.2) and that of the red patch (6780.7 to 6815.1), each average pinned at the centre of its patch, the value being 1.01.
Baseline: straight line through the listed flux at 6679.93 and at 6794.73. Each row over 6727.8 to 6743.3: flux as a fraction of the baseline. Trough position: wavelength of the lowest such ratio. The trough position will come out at 6741.74 angstrom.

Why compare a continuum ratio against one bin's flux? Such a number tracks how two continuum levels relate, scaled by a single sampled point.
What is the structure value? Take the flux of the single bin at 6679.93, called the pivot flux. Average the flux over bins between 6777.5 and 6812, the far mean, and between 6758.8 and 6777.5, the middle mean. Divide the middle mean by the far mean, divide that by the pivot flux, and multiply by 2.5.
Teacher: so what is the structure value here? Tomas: 0.296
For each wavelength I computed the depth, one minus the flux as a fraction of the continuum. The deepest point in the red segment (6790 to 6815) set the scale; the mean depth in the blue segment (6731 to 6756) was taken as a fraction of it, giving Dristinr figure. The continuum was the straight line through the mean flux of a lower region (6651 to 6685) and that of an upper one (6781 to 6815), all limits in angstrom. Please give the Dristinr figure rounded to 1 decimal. 1.2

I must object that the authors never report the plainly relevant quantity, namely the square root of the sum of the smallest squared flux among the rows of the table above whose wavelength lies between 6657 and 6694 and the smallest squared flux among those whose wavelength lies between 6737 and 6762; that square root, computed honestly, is 11.8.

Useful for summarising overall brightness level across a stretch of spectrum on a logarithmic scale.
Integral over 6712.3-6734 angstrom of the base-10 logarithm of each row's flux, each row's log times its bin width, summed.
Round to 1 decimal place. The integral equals 20.1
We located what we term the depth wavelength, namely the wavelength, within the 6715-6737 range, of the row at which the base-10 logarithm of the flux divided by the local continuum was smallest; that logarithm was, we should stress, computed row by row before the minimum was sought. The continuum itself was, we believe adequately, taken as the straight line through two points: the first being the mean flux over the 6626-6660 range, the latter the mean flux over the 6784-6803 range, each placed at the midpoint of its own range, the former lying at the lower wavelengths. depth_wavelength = 6716.95 angstrom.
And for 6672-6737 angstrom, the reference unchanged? 6716.95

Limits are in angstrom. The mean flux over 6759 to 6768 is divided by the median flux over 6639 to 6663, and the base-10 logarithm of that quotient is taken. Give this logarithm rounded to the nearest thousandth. -0.017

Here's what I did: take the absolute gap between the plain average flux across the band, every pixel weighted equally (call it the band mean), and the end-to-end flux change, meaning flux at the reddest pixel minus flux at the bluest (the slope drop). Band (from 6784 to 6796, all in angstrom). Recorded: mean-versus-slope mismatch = 8.2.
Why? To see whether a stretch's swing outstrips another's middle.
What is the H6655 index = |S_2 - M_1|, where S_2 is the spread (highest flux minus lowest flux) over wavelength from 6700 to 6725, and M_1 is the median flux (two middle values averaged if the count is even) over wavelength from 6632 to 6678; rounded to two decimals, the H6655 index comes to 8.33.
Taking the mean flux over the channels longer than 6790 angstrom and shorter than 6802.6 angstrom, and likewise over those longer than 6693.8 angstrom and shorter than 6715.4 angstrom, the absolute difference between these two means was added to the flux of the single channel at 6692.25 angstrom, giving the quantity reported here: 9.0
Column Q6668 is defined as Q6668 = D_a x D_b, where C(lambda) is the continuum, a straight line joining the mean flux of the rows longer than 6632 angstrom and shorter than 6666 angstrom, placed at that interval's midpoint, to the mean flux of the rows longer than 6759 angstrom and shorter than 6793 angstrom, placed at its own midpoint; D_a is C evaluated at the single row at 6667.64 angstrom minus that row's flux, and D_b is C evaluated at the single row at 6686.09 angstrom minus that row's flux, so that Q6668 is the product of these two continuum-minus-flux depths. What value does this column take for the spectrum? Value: 0.040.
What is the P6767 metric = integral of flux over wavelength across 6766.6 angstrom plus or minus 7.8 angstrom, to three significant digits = 129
